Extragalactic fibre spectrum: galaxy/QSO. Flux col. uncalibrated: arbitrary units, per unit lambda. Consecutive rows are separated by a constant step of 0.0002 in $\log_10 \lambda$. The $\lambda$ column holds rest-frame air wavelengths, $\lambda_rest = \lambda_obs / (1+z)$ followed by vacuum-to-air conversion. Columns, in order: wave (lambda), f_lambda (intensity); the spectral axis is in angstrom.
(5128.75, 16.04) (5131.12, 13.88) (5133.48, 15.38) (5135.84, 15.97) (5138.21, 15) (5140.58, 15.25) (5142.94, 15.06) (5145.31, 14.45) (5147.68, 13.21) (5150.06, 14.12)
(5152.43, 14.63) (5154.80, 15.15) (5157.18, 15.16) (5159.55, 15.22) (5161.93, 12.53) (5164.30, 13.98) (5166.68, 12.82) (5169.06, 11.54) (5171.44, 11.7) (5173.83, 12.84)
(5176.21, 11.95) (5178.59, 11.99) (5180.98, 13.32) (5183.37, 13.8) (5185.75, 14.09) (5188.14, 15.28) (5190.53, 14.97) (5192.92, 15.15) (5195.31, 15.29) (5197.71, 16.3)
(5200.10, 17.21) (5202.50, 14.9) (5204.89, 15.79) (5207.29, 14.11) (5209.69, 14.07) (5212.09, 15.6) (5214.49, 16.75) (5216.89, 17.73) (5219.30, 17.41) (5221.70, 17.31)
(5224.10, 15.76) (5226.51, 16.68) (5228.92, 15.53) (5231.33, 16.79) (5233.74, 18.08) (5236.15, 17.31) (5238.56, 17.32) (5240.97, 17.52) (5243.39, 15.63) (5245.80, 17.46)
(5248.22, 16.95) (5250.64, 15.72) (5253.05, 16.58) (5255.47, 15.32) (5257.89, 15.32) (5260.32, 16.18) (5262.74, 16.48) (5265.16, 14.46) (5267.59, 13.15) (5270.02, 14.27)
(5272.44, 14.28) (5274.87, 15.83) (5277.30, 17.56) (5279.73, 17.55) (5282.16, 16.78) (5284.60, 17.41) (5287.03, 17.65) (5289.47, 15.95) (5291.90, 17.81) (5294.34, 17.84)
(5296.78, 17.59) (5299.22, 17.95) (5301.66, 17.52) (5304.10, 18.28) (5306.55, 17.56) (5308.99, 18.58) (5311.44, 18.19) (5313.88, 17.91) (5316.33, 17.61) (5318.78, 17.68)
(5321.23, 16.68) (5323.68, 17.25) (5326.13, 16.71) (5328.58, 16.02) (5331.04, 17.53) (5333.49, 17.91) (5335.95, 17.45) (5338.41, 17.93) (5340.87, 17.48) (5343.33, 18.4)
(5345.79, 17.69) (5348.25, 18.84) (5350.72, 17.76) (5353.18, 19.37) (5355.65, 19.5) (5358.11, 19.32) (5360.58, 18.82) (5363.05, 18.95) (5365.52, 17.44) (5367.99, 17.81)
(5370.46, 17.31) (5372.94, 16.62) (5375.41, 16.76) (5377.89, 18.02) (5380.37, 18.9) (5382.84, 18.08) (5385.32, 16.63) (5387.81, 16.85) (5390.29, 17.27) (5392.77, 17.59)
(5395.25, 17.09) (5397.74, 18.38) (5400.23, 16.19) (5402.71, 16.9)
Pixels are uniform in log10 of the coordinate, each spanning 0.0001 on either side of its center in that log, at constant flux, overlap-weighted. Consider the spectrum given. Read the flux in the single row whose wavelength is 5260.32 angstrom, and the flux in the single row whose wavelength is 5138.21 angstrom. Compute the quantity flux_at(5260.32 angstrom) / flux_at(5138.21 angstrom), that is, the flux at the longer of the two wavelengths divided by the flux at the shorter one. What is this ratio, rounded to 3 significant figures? 1.08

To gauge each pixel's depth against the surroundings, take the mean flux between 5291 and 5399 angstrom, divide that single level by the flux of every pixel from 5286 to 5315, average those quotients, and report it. 1.00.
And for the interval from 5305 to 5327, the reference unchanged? 1.01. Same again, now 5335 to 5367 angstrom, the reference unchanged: 0.97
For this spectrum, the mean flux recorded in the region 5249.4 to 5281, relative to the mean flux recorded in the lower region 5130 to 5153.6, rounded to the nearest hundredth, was 1.06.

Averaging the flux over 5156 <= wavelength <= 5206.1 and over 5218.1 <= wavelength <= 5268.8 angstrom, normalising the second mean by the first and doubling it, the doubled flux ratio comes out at 2.32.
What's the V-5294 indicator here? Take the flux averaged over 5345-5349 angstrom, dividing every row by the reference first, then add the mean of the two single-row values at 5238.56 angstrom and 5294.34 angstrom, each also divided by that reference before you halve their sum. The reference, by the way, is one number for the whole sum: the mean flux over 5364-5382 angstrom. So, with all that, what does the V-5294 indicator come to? 2.04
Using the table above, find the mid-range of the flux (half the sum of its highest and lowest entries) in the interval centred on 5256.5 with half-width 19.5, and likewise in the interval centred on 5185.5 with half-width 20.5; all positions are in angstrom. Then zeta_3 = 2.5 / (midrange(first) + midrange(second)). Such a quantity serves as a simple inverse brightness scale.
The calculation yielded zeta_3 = 0.0841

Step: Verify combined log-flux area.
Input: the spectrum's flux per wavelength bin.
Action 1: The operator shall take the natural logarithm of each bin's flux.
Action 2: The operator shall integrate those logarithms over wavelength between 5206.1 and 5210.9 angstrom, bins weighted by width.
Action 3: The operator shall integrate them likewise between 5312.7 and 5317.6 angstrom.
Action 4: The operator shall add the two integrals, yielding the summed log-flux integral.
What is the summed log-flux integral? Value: 26.8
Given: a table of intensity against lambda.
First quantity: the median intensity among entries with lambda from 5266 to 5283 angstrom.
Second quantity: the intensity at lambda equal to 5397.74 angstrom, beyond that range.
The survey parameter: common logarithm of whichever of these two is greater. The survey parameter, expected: 1.26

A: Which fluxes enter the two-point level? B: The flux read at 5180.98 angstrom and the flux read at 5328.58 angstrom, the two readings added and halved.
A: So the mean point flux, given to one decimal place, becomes 14.7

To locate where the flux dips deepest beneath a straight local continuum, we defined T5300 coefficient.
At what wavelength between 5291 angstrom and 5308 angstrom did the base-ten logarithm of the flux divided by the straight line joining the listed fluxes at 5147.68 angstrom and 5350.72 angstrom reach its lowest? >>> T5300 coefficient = 5306.55 angstrom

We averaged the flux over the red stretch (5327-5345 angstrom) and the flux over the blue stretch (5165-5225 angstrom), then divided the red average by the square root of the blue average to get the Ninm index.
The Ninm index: 4.57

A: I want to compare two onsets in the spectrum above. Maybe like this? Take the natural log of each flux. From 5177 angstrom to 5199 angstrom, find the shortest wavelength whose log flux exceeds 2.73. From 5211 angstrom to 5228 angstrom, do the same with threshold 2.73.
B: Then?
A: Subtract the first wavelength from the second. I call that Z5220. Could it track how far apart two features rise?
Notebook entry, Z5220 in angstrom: 14.4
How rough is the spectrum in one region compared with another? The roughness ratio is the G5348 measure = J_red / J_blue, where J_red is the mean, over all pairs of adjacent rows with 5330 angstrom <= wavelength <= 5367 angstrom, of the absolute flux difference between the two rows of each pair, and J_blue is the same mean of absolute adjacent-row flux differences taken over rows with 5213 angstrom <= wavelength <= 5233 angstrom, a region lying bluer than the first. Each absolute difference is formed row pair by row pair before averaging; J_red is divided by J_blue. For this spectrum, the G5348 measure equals 0.77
